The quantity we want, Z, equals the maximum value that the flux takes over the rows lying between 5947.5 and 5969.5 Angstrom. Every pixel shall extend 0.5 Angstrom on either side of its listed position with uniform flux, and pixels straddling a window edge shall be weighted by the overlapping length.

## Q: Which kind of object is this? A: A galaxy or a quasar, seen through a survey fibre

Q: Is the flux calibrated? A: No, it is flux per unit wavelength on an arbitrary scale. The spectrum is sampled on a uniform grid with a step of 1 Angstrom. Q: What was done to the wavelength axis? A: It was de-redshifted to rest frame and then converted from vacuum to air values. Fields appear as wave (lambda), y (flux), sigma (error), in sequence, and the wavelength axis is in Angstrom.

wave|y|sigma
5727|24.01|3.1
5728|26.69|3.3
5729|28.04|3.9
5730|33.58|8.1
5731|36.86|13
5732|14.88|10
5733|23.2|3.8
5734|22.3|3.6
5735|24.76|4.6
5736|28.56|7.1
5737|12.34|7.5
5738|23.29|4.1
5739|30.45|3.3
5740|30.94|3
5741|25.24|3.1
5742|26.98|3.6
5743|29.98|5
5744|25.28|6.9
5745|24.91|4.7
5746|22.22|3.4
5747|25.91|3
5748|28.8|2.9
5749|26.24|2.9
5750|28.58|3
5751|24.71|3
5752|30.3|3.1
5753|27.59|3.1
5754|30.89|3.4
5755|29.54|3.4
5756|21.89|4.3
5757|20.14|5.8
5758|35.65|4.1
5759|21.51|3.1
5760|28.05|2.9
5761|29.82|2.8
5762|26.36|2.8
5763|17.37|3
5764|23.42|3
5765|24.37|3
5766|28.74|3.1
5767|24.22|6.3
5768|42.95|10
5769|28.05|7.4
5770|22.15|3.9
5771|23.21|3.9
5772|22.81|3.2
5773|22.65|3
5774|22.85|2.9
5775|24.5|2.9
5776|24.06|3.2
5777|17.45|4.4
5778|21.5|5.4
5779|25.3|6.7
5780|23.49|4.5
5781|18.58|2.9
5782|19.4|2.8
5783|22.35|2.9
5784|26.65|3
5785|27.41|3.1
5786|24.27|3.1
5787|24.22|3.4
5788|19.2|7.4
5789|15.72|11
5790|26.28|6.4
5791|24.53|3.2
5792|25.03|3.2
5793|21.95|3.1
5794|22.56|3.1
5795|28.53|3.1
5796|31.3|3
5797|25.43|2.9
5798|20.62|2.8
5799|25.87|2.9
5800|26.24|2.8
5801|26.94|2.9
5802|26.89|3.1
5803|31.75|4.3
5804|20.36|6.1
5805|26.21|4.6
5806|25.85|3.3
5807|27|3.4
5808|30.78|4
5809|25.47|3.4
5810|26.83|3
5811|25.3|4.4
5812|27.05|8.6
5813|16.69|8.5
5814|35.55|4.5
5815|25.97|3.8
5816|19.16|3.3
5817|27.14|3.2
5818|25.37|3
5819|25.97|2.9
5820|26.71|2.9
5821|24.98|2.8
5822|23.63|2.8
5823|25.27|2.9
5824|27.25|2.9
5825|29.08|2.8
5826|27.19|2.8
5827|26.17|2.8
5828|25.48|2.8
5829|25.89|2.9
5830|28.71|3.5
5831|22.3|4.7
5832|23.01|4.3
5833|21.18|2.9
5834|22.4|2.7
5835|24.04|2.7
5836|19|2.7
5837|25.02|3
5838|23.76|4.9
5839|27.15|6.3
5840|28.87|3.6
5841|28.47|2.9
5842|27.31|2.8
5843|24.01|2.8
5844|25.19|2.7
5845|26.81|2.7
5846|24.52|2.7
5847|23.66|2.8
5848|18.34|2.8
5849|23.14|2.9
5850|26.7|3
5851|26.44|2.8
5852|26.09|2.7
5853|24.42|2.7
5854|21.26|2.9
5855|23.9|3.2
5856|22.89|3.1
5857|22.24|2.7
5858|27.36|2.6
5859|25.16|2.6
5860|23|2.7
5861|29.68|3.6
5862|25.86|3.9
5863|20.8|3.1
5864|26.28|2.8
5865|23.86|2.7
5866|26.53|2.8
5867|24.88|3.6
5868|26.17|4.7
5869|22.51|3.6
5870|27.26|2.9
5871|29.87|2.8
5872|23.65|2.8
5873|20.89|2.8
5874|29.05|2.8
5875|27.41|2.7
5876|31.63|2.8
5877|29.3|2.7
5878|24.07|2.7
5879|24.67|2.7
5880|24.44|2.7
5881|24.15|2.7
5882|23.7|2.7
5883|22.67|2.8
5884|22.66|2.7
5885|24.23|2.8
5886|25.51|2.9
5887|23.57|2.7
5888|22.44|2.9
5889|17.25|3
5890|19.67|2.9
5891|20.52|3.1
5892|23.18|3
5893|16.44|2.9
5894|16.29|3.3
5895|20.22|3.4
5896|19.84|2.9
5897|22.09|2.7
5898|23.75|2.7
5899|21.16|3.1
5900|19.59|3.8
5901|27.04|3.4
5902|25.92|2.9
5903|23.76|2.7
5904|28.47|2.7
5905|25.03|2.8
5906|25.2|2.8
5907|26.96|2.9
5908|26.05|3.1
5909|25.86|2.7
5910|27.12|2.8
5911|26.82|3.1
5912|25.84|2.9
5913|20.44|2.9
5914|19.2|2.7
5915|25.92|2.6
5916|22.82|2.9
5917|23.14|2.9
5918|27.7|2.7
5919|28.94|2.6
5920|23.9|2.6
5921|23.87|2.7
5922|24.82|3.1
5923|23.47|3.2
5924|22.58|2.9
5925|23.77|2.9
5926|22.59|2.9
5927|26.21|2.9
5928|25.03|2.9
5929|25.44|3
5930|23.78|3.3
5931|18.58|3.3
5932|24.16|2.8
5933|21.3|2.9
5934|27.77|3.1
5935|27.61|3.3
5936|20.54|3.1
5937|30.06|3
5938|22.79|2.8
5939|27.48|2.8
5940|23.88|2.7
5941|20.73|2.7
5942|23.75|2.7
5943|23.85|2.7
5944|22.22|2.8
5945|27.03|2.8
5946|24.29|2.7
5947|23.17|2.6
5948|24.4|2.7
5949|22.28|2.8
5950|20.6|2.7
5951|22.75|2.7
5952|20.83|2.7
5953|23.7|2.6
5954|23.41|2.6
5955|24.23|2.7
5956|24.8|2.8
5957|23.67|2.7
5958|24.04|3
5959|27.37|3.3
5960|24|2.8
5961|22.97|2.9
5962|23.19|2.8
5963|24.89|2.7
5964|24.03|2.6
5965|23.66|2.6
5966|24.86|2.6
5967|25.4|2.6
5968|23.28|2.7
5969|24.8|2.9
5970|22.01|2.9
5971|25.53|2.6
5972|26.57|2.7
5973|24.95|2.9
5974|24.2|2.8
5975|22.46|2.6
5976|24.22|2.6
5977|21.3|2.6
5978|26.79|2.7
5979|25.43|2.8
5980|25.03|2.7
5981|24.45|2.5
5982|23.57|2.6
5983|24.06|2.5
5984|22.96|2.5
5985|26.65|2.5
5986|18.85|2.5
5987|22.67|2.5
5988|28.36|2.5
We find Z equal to 27.37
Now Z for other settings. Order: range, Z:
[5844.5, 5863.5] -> 29.68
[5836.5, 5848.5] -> 28.87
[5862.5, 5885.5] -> 31.63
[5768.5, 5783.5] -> 28.05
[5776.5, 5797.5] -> 31.3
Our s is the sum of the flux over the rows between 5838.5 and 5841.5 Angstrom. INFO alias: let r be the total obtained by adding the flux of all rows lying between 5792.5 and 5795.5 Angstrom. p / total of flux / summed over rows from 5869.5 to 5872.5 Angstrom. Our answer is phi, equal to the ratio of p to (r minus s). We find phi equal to -7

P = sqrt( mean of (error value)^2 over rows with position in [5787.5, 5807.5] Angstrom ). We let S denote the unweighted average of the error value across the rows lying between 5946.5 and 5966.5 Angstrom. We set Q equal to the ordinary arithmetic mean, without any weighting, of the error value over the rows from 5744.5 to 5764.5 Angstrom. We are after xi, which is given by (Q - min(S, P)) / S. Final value 0.23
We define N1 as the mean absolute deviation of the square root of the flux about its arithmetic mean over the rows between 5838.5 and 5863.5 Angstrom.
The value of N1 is 0.22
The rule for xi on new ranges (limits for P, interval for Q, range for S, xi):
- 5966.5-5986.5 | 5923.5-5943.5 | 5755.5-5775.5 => 0.07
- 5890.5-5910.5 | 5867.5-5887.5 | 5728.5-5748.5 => -0.02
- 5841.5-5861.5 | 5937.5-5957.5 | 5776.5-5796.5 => -0.03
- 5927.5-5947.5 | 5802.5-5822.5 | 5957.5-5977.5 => 0.50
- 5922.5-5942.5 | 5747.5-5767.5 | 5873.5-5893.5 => 0.23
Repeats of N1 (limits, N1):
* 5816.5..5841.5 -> 0.20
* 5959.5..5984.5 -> 0.10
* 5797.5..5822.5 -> 0.25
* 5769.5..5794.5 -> 0.23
